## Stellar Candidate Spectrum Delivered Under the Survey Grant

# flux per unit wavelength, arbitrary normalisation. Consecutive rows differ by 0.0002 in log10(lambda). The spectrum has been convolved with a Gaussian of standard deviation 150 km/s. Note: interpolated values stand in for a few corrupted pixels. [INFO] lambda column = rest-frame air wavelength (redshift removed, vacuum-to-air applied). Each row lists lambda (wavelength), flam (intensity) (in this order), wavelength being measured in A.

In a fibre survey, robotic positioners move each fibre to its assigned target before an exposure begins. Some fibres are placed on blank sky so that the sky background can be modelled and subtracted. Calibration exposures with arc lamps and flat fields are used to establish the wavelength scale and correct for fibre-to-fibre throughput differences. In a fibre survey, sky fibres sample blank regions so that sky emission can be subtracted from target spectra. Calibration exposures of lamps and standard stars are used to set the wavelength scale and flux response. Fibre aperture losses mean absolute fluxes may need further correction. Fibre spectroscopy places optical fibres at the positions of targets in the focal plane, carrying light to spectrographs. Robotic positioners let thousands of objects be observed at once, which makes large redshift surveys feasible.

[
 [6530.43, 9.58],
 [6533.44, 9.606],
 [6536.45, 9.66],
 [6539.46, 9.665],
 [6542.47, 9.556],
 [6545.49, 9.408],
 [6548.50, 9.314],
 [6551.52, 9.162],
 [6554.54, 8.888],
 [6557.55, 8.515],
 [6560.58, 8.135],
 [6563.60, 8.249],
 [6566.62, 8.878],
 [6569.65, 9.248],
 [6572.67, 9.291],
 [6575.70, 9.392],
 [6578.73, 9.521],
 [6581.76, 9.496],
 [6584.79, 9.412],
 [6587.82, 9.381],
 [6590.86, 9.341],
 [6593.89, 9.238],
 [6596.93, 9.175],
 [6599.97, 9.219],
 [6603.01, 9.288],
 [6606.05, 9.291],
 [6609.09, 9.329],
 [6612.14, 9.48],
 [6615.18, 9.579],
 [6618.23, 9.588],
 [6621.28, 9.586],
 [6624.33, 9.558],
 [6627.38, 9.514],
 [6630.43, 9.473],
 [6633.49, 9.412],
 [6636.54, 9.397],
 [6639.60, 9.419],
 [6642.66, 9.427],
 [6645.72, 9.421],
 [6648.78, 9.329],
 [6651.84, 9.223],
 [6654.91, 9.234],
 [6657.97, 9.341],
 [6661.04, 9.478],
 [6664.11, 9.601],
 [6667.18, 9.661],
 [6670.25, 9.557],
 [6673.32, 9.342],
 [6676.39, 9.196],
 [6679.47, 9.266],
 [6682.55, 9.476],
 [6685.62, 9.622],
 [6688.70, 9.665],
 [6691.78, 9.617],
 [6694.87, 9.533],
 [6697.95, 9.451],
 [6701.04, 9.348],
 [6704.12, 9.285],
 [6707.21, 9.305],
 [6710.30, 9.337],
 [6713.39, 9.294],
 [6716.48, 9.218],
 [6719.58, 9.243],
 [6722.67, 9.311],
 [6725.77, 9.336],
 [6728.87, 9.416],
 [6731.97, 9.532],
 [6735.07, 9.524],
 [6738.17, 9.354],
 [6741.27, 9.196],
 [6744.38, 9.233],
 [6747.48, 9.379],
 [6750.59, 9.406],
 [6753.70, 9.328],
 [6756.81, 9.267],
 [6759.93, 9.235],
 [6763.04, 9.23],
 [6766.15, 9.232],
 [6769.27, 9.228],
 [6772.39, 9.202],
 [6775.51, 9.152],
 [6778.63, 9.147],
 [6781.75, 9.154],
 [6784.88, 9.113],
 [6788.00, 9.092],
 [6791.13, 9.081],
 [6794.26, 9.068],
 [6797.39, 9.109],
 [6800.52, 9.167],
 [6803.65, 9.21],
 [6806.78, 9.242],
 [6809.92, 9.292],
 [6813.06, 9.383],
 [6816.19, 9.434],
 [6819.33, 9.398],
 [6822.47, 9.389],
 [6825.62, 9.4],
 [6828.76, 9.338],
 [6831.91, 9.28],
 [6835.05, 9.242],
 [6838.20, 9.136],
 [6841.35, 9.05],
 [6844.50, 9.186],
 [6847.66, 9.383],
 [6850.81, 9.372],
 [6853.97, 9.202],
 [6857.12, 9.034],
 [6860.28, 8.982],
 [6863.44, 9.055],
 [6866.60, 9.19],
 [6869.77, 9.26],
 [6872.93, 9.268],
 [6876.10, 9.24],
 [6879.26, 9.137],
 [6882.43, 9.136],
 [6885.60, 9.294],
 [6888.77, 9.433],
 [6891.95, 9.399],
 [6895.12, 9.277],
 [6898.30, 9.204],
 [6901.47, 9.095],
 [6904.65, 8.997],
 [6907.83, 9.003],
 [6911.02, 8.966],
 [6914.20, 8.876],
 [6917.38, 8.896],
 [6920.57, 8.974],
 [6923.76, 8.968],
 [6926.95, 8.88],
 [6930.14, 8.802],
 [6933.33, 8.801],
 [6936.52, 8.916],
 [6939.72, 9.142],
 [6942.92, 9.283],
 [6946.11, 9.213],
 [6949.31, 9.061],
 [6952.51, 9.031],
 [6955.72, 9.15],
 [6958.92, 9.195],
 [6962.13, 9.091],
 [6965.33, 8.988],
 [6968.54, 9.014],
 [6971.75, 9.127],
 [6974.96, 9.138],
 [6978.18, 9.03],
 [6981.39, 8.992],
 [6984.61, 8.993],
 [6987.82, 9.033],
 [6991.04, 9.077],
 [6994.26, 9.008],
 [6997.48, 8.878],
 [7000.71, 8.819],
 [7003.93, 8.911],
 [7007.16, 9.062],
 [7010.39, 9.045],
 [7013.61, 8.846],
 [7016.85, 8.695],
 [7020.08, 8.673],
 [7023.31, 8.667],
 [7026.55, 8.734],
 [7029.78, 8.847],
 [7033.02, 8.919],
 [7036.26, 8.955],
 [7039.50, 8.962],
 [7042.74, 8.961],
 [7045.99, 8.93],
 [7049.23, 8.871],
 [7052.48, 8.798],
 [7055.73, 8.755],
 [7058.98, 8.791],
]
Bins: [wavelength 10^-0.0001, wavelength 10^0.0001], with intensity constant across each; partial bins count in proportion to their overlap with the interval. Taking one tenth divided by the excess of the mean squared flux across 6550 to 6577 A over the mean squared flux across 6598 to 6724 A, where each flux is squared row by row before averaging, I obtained -0.010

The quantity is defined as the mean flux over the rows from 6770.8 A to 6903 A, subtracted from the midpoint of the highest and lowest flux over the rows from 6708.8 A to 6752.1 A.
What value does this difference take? 0.14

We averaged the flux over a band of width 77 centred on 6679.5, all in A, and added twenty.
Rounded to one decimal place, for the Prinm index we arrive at 29.4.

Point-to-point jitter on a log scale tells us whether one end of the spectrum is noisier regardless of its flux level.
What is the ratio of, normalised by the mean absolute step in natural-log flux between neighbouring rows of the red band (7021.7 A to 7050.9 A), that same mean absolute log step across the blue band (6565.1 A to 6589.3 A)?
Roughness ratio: 2.2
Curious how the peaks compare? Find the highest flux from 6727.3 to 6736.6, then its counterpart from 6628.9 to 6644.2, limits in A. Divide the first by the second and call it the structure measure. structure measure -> 1.01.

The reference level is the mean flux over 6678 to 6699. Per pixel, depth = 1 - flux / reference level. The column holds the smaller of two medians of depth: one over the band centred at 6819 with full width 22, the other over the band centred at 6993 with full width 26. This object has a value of 0.014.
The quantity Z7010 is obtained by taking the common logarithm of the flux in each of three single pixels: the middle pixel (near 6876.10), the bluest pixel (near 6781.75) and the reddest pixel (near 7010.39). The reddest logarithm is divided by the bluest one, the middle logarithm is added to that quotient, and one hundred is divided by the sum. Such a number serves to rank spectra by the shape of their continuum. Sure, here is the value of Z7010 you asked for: 51.0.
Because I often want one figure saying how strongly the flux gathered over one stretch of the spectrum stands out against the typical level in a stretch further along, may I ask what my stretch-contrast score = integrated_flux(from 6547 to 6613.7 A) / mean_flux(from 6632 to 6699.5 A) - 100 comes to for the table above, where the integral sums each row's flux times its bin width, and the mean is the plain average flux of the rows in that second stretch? -35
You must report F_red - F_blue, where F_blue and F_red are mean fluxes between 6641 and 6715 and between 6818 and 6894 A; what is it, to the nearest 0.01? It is -0.18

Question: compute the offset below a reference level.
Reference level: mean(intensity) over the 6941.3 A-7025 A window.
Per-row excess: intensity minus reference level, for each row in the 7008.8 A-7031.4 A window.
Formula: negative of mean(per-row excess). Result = 0.21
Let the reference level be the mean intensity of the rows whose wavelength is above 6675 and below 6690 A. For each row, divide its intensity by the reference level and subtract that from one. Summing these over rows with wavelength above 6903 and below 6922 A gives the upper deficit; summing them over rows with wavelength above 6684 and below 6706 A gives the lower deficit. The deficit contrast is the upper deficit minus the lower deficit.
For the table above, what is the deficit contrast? 0.36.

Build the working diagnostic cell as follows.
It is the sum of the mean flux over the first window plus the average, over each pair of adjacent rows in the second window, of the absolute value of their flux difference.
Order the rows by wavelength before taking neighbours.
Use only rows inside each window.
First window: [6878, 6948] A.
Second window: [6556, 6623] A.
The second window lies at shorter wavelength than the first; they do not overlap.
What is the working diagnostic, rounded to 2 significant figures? 9.2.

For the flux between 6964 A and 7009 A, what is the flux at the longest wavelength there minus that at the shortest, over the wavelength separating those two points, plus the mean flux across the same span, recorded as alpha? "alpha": 9.01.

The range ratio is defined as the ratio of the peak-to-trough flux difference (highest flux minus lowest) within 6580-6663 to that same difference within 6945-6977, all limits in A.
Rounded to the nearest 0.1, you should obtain 1.8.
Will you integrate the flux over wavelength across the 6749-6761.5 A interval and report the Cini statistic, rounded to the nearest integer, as 116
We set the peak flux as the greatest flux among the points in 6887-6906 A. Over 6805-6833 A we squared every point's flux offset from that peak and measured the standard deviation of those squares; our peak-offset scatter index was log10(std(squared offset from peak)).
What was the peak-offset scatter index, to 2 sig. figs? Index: -1.9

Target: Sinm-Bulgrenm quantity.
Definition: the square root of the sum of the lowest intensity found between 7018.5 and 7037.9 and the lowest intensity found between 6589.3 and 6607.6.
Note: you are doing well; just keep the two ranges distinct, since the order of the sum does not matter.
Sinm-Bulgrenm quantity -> 4.22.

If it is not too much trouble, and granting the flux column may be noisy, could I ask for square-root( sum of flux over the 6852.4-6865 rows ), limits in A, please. 6.02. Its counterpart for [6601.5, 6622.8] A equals 8.13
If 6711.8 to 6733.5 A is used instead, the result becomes 8.08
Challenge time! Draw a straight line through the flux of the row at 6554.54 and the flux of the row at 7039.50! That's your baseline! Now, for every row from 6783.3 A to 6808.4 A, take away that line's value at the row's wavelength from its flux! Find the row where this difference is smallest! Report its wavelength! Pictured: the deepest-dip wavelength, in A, 6794.26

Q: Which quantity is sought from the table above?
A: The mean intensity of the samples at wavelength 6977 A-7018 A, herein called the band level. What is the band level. 9.0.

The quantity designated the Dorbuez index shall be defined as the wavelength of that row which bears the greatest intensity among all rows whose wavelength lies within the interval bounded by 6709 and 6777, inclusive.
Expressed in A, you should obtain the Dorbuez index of 6731.97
